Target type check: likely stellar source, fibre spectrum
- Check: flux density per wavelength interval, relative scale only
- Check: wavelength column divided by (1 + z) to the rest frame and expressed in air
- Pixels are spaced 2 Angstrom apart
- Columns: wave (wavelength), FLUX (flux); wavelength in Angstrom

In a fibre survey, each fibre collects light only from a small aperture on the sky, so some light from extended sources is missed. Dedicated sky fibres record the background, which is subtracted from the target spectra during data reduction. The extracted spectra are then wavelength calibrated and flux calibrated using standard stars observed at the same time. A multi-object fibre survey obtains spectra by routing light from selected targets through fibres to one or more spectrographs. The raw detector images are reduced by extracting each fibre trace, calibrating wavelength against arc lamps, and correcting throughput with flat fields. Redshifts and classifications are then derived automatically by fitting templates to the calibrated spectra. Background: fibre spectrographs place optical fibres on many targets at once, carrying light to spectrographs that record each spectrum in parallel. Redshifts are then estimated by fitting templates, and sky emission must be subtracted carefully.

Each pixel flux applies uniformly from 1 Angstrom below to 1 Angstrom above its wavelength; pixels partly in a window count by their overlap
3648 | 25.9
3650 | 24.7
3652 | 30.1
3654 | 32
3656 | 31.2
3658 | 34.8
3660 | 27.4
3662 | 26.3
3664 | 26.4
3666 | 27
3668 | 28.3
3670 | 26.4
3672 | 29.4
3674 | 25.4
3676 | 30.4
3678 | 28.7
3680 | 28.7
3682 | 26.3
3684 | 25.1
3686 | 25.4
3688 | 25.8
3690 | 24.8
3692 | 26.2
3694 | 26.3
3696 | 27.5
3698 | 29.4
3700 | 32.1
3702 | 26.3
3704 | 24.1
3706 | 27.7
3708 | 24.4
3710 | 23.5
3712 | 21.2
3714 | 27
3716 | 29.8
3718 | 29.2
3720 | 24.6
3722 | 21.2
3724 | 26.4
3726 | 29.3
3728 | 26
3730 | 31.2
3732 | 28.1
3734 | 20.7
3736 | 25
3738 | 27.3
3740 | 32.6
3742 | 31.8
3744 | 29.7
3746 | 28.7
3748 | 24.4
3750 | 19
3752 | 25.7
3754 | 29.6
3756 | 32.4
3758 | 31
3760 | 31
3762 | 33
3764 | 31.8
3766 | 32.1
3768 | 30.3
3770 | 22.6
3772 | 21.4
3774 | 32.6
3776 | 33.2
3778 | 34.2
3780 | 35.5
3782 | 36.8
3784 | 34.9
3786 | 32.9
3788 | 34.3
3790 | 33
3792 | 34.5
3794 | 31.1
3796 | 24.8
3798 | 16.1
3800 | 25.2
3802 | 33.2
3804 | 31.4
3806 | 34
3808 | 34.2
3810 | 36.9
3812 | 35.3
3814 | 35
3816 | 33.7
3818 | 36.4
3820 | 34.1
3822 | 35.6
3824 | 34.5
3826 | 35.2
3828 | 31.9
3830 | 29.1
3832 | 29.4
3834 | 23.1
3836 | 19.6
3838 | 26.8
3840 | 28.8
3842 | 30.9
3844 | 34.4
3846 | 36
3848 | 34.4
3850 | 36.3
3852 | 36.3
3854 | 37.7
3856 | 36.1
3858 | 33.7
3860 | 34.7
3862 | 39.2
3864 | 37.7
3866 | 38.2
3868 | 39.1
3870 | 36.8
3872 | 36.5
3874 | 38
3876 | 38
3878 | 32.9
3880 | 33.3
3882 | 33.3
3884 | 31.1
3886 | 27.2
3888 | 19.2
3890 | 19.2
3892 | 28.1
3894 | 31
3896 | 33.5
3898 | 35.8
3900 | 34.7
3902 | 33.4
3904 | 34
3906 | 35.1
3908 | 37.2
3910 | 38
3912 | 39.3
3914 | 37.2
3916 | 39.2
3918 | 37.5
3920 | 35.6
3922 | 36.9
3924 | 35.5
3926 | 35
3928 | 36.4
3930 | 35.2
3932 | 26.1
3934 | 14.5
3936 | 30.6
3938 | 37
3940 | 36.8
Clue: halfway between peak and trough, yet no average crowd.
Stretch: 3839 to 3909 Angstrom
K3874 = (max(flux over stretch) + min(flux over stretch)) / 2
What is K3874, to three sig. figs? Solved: 29.2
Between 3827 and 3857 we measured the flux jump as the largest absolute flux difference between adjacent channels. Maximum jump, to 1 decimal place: 7.2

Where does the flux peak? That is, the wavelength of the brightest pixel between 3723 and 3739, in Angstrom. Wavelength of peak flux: 3730 Angstrom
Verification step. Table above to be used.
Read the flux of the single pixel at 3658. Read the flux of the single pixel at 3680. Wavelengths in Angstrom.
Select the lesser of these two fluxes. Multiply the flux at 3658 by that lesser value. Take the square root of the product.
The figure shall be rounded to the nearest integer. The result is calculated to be 32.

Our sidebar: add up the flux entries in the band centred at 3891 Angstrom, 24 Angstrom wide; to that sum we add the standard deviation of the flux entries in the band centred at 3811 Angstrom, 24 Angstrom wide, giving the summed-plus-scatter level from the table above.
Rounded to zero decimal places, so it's 363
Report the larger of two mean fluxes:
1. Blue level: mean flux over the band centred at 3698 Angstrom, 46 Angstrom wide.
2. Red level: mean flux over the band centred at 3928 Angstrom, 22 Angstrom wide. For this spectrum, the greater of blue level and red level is 32.8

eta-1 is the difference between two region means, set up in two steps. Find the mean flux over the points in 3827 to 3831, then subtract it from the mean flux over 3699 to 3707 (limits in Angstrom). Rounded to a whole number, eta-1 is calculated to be -3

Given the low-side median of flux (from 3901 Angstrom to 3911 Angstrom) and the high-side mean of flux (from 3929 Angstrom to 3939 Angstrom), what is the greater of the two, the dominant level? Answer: 35.1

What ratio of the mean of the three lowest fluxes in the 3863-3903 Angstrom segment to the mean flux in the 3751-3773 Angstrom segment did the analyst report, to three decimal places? 0.750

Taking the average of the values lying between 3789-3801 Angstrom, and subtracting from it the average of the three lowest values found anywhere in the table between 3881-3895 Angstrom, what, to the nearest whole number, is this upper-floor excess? 6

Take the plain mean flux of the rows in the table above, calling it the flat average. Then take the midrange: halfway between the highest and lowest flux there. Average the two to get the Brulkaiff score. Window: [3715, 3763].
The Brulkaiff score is 27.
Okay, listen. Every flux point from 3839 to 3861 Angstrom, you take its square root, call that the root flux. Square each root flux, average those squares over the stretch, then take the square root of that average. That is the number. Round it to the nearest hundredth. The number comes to 5.87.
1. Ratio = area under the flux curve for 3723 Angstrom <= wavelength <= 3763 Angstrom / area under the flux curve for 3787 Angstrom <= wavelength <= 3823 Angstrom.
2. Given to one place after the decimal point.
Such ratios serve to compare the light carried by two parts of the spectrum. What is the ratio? 1.0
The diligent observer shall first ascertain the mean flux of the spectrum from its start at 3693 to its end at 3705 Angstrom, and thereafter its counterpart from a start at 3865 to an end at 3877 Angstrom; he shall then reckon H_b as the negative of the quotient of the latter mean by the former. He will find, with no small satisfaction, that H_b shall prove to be -1.37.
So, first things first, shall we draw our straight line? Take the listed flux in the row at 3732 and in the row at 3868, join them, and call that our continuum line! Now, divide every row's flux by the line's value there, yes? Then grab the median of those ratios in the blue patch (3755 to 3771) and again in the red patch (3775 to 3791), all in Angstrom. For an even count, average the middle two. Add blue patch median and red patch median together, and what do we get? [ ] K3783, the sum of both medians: 2.09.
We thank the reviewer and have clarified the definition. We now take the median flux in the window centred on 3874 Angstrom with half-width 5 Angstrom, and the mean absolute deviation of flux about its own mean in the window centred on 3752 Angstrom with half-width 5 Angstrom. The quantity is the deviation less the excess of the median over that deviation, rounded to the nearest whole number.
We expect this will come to -29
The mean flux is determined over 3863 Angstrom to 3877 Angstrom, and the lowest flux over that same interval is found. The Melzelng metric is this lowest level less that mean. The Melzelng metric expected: -1.3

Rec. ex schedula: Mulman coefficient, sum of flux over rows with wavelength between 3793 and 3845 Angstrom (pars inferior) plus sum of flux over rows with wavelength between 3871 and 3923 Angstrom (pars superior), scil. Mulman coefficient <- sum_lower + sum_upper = 1676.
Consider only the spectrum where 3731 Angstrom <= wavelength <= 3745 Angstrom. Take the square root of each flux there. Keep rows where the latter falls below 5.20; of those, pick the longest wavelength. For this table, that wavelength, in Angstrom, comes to 3736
